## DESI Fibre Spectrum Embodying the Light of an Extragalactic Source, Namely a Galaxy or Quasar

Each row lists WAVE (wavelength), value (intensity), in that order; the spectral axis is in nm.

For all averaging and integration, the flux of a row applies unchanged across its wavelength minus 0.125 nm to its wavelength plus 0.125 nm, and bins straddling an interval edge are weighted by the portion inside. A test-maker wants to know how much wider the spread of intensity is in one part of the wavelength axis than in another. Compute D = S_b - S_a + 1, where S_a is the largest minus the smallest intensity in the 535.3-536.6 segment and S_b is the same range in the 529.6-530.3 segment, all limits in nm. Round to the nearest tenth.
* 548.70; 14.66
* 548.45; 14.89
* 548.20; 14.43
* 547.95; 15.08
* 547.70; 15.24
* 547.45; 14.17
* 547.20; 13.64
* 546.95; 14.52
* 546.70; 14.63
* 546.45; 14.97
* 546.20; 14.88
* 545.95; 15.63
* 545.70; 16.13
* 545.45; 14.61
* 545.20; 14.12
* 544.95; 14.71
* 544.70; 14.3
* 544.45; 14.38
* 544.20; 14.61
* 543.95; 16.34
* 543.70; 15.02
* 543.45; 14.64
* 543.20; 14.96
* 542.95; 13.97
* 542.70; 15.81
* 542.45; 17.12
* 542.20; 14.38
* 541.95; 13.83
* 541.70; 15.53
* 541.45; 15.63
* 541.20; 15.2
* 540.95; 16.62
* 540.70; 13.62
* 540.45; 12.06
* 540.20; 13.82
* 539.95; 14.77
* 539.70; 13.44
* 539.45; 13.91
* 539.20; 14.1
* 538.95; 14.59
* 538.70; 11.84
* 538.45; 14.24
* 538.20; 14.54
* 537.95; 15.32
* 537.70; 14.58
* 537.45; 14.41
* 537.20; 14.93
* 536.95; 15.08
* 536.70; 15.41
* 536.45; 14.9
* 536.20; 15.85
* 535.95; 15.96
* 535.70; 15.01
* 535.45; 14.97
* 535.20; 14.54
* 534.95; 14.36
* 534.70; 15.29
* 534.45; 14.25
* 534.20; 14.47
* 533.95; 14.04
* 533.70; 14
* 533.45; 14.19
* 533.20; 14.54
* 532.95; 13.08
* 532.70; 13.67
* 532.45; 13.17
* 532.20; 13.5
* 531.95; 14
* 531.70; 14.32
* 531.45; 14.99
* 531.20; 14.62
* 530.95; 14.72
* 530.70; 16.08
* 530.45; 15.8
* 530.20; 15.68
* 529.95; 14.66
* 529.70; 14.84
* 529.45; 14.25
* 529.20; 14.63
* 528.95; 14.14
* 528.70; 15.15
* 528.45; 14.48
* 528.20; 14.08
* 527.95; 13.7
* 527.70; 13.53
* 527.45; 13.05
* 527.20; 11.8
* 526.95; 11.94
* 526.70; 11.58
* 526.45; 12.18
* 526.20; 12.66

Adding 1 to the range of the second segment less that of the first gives 1.0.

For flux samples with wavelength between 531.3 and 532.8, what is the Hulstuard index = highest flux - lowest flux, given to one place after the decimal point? 1.8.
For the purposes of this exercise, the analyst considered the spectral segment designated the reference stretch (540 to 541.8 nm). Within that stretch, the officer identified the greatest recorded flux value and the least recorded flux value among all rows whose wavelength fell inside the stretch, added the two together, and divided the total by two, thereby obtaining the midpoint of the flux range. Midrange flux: 14.3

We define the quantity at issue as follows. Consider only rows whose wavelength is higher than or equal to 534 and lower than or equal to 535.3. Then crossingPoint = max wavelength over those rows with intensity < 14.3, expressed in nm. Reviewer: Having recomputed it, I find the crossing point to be 534.45 nm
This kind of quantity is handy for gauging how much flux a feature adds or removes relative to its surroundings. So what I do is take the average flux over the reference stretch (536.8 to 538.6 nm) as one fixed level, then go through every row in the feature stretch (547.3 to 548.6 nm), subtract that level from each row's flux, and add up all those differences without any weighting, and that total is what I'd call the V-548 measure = 0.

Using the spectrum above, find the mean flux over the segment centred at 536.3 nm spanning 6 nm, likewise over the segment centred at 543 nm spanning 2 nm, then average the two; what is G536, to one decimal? 14.9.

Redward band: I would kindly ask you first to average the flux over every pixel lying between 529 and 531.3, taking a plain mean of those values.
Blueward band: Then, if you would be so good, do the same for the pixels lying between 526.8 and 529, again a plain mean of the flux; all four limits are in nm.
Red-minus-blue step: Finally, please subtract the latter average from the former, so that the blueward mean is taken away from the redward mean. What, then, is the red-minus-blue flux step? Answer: 1.5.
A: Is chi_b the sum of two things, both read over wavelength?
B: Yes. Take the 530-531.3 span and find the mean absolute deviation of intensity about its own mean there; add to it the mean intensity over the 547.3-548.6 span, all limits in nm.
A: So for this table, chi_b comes 15.3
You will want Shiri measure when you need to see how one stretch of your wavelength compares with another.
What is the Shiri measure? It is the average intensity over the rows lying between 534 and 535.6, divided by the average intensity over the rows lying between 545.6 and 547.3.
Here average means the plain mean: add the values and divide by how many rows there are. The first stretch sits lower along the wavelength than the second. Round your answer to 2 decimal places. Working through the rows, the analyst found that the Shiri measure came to 0.98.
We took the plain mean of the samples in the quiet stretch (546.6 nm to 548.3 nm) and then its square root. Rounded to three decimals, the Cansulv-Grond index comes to 3.812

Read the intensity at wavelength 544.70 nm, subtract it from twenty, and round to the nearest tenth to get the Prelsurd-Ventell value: 5.7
